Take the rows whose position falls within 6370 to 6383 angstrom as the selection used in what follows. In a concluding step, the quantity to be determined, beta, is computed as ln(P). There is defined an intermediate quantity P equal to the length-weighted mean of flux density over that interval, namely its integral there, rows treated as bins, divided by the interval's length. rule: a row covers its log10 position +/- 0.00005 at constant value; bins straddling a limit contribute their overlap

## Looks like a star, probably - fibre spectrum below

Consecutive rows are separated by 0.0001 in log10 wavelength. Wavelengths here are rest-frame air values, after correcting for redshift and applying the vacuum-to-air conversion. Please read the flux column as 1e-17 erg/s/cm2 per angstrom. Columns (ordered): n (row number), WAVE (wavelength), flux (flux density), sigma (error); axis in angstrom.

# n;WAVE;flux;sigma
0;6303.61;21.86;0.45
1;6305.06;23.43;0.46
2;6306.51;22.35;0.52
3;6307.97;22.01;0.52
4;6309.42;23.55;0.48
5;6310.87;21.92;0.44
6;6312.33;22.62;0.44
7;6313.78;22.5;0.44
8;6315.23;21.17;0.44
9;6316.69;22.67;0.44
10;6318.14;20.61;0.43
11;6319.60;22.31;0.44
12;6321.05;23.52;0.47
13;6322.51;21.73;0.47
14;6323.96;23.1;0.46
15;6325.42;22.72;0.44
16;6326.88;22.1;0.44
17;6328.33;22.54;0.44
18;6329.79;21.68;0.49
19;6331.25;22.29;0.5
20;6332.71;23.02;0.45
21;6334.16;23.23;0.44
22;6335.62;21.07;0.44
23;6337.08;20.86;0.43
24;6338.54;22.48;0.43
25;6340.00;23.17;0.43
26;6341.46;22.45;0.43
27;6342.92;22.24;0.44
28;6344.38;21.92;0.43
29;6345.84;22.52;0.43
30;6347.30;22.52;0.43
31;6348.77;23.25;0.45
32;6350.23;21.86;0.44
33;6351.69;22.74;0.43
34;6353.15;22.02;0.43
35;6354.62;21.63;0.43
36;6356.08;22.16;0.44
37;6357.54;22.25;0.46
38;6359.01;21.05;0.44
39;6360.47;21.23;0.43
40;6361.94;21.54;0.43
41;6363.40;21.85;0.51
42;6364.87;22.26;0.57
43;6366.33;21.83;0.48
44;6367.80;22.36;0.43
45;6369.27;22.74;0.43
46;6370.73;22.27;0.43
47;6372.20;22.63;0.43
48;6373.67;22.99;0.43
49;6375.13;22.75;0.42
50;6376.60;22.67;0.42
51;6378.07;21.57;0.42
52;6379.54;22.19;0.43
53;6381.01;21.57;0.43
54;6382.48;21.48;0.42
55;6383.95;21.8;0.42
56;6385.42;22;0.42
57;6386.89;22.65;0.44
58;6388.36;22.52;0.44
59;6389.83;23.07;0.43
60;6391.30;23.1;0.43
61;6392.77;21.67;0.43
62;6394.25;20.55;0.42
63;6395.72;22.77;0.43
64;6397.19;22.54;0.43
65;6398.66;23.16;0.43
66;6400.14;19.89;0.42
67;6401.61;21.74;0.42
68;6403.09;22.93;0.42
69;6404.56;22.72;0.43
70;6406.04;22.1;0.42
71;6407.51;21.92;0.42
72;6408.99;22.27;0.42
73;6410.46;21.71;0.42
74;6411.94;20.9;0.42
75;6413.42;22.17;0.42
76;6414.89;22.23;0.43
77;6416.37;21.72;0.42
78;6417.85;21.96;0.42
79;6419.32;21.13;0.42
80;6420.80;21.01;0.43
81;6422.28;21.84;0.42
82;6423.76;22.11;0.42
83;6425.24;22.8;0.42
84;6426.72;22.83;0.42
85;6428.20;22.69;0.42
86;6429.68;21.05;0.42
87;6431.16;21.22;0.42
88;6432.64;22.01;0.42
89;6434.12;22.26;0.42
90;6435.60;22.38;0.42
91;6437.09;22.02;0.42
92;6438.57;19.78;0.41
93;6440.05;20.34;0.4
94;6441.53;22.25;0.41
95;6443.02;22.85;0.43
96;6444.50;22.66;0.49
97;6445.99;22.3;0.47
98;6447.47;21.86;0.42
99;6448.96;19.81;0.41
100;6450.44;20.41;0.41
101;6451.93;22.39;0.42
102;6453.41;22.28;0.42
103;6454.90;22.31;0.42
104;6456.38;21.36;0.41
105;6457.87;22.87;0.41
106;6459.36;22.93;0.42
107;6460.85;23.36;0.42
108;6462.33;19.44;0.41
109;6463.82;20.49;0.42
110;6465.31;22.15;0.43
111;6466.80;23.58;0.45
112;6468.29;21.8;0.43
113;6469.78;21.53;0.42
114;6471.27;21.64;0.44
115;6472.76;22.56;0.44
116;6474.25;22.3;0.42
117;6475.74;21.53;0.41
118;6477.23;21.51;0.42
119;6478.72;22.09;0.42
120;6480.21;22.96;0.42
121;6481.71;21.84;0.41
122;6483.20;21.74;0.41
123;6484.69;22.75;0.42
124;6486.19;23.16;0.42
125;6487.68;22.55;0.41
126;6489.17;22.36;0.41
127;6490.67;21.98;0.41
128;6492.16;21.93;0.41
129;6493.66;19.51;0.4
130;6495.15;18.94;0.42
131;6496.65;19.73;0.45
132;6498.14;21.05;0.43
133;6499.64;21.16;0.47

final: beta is 3.10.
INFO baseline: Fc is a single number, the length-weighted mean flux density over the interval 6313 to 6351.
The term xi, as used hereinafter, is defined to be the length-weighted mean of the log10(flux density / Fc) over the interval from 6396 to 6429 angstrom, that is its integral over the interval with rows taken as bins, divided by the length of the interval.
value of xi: -0.0055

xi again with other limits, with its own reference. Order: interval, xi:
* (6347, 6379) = -0.0023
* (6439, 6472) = -0.0098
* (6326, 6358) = -0.0005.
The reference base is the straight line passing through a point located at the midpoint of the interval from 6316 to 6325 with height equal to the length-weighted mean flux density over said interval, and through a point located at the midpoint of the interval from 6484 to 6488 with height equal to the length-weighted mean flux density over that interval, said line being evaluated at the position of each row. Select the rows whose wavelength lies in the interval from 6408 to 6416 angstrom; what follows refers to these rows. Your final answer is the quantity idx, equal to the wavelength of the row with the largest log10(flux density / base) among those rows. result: 6408.99 angstrom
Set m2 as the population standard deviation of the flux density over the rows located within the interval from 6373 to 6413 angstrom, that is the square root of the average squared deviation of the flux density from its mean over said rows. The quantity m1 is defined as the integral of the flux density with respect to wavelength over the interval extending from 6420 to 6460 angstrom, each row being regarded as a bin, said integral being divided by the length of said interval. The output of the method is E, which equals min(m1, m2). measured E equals 0.8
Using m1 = 21.9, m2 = 0.8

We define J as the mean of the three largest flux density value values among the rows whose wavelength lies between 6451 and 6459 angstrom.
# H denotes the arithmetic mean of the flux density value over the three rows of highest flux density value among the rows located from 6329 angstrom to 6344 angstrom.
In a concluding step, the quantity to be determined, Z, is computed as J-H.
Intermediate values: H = 23.1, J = 22.5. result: -0.62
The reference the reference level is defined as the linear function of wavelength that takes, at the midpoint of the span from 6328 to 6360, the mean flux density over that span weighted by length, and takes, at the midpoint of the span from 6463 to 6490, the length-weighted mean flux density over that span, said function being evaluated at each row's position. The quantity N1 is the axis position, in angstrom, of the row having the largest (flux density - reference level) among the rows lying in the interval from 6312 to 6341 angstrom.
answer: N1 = 6321.05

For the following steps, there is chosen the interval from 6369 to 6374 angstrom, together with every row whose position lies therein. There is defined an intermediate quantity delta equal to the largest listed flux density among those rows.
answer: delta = 22.99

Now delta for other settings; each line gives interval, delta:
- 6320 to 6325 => 23.52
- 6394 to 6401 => 23.16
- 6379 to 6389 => 22.65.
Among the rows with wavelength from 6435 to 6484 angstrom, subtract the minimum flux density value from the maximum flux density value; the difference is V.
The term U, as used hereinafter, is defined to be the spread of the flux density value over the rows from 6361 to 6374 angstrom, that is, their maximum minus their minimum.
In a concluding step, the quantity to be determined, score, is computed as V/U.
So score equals 2.9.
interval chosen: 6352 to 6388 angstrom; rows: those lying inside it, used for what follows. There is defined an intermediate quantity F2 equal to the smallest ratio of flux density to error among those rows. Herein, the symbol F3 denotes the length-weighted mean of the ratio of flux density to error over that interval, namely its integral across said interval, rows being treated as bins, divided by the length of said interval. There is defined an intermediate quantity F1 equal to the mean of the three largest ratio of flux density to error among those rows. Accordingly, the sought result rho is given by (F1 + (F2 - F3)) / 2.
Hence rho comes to 21.3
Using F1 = 53.9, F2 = 39.1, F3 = 50.3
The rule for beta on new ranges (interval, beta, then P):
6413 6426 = 3.09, 21.9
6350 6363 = 3.08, 21.8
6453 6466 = 3.09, 21.9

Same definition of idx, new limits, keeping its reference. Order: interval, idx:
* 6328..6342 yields 6334.16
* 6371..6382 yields 6373.67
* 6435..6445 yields 6443.02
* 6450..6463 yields 6460.85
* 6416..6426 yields 6425.24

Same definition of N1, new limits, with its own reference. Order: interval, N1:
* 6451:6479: 6466.80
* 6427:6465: 6460.85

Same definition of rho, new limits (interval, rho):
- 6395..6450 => 24.5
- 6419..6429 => 25.3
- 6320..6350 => 23.5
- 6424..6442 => 25.1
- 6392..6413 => 24.7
